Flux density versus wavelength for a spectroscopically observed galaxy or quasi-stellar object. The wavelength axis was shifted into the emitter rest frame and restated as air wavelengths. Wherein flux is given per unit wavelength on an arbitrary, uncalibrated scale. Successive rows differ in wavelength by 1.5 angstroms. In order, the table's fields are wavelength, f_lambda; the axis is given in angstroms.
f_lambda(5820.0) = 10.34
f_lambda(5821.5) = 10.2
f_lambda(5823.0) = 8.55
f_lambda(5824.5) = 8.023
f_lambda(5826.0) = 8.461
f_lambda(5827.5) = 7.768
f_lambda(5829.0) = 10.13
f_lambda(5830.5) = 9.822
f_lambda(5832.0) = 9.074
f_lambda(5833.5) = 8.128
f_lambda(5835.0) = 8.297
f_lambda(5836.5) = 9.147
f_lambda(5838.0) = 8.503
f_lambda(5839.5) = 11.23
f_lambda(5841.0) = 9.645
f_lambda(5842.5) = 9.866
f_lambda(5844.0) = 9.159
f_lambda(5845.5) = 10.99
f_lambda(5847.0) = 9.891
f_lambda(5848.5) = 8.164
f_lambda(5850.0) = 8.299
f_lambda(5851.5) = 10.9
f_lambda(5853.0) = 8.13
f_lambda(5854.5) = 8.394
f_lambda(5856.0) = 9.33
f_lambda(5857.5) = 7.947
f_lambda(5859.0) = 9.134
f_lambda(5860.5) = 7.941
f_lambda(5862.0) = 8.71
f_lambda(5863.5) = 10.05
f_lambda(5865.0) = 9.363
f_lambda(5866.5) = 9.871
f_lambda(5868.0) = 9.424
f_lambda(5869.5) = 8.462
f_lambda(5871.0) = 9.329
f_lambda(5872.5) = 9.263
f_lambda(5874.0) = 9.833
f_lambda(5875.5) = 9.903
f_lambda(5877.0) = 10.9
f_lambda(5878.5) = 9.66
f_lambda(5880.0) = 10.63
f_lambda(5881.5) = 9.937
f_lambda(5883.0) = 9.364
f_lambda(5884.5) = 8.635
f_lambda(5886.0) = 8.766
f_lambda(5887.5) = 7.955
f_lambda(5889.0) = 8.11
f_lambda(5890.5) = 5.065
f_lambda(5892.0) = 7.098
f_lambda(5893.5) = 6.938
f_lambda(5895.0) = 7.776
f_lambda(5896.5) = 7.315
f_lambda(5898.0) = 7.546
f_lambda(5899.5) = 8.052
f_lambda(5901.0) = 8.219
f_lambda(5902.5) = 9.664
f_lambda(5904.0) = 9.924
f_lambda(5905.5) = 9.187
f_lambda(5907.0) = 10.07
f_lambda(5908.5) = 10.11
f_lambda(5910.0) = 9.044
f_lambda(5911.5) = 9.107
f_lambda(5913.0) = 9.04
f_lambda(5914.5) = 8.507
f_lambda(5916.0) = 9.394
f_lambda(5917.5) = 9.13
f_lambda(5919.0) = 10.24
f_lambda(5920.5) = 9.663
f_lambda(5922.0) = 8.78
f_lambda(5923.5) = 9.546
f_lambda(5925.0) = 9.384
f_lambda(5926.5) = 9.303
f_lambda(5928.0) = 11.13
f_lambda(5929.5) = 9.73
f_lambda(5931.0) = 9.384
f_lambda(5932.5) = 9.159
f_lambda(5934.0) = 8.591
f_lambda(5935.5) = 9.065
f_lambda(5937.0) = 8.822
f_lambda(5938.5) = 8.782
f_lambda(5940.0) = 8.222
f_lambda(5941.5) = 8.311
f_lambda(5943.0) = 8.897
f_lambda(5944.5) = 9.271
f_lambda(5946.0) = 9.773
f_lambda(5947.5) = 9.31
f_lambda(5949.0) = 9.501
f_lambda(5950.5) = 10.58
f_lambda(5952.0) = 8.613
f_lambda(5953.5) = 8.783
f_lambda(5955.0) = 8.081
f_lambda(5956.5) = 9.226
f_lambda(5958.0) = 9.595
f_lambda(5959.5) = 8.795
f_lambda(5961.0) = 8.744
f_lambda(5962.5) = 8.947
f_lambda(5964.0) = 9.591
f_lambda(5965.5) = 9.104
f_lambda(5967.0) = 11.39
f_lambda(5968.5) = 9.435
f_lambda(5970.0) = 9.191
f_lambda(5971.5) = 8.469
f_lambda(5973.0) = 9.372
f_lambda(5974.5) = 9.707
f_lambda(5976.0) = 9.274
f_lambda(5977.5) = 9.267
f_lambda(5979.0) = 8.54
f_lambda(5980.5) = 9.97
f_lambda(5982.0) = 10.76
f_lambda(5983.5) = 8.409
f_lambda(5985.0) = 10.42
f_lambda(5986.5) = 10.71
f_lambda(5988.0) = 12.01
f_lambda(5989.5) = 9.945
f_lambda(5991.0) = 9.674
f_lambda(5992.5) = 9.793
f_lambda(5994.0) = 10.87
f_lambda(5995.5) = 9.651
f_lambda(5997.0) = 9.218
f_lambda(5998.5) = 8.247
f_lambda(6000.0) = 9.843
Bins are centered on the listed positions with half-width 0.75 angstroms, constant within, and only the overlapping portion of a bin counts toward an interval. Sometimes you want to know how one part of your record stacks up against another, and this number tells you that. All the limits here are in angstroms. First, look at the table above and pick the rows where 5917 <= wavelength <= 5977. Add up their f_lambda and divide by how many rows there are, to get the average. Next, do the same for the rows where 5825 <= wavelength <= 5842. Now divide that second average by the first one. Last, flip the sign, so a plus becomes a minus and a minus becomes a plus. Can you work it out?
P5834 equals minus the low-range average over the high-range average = -0.98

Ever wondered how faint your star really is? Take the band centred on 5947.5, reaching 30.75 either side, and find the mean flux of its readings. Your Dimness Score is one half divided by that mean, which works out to 0.054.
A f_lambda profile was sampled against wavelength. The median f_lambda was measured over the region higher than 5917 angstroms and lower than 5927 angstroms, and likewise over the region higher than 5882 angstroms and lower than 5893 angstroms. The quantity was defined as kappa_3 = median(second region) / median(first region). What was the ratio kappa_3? 0.86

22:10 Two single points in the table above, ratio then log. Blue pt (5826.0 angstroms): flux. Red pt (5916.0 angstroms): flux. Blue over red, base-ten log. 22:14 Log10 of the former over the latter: -0.045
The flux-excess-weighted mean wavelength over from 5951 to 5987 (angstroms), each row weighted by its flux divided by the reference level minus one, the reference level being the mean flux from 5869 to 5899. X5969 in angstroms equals 5974.4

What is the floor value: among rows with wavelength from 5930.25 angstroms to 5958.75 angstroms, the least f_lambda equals 8.081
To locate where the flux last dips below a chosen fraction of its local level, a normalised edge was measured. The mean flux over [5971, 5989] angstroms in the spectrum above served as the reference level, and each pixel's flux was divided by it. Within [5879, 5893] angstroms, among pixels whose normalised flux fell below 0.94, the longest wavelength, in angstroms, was 5892.0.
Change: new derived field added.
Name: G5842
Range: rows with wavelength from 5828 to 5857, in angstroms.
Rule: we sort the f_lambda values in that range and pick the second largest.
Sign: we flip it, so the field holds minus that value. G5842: -11.0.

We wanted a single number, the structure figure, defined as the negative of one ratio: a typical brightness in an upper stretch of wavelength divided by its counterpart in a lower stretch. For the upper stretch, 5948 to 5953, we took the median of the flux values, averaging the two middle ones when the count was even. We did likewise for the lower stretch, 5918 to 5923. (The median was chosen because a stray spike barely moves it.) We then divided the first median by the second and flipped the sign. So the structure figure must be -0.98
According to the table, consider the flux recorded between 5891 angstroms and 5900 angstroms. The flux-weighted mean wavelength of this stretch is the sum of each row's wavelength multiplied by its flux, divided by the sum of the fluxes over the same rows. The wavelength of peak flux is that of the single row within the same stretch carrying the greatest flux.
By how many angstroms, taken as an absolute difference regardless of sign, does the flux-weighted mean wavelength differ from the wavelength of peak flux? 3.6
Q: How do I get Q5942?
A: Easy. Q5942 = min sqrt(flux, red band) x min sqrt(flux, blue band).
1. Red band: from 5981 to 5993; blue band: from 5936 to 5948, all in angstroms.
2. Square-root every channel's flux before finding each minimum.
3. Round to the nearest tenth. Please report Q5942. 8.3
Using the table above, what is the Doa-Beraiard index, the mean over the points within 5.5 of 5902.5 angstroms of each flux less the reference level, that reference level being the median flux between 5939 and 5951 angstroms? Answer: -0.3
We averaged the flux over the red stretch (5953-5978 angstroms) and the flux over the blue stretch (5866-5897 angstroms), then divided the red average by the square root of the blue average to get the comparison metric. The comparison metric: 3.12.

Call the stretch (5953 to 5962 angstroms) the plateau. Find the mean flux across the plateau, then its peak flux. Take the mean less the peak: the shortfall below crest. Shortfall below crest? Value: -0.72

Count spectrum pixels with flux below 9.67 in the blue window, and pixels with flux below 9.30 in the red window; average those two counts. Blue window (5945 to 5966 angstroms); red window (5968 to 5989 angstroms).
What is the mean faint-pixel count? 9.0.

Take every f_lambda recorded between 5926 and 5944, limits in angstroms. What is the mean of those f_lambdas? 9.12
